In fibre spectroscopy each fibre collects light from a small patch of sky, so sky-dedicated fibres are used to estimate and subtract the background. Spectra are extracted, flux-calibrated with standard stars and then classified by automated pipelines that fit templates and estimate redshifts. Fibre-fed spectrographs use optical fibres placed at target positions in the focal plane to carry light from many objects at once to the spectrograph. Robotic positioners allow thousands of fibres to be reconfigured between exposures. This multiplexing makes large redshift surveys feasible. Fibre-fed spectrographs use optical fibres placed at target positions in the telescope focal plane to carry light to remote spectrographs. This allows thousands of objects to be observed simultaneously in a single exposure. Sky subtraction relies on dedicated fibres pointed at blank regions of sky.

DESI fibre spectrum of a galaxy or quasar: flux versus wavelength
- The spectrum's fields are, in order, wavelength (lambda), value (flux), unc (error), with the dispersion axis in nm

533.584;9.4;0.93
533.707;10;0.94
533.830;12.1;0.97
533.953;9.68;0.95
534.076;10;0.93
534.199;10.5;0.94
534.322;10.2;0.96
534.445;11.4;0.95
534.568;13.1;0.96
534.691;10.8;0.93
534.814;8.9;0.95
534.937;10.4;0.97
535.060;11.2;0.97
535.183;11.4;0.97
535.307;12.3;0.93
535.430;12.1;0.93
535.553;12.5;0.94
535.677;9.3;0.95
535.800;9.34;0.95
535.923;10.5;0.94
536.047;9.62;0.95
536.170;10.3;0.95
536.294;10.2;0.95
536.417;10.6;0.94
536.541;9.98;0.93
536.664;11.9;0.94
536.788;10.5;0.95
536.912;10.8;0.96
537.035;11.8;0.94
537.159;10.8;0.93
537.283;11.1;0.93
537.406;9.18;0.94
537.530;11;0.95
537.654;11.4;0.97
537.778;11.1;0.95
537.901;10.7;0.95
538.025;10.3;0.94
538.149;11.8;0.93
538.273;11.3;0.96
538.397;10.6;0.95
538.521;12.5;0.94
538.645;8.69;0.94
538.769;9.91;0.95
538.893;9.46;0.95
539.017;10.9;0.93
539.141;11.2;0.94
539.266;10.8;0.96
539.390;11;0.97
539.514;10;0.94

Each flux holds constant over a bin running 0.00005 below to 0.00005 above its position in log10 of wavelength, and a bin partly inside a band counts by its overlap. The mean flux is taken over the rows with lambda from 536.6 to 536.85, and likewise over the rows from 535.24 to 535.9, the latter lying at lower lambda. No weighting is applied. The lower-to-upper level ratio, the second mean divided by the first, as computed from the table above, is 0.99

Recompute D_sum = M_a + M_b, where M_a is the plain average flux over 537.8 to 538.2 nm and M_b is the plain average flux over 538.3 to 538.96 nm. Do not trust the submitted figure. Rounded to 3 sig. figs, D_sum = 21.2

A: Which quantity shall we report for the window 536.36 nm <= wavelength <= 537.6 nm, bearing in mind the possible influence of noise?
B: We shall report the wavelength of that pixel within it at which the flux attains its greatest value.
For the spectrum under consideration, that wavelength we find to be 536.664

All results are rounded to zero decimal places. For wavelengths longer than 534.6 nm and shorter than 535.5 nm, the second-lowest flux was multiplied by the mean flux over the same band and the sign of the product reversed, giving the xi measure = -115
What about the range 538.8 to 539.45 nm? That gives -115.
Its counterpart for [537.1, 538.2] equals -111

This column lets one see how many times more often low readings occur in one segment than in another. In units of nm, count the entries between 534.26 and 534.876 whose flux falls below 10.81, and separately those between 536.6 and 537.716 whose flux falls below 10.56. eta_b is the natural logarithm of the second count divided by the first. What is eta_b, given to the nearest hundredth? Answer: -0.41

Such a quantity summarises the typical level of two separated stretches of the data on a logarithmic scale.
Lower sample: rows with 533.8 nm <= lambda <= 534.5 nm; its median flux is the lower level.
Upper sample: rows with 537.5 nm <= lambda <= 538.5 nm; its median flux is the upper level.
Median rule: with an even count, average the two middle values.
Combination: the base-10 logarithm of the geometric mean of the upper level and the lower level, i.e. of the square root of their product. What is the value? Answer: 1.03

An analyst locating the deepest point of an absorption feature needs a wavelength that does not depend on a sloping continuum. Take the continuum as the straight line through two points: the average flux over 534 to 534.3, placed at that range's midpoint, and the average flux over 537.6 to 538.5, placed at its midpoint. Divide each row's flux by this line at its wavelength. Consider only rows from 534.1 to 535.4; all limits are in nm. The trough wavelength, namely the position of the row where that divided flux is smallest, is 534.814 nm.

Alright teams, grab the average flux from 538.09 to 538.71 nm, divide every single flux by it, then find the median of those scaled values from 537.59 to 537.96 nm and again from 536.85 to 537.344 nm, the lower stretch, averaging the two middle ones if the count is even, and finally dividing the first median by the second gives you 1.01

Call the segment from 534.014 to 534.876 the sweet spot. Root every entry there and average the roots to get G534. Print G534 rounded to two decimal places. 3.27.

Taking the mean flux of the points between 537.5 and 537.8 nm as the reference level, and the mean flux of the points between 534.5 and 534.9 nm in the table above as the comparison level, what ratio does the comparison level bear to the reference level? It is 0.98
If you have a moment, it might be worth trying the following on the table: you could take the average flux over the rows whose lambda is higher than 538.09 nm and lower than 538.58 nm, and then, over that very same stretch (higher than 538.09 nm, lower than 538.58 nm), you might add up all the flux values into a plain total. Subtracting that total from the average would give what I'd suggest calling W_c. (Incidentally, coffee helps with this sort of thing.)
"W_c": -34.7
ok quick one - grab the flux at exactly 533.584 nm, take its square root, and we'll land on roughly 3.07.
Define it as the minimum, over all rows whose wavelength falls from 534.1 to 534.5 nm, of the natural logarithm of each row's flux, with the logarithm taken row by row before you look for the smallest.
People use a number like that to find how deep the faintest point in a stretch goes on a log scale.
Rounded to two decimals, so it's 2.32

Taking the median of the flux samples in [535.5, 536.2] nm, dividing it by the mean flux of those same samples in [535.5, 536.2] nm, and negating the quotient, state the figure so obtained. -0.97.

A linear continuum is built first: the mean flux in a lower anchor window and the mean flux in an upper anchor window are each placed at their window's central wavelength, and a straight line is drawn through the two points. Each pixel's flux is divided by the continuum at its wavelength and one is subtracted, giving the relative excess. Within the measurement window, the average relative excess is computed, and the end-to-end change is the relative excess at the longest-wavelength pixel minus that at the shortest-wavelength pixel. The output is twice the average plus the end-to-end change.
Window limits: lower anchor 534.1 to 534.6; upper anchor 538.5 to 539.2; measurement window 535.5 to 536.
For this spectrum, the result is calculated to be -0.3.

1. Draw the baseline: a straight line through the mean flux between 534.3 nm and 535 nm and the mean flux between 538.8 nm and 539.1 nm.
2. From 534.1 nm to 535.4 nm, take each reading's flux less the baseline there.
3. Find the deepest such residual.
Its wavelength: 534.814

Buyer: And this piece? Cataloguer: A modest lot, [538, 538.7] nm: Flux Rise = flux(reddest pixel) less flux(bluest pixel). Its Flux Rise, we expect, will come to -1.6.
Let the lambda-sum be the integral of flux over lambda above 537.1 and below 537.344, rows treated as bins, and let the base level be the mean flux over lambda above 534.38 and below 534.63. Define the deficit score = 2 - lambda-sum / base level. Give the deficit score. 1.78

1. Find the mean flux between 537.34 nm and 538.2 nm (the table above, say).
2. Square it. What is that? 116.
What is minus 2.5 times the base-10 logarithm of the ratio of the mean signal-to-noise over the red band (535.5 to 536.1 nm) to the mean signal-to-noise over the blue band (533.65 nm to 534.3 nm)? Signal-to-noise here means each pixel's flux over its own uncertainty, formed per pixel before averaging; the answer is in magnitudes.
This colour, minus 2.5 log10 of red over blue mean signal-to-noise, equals 0.02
